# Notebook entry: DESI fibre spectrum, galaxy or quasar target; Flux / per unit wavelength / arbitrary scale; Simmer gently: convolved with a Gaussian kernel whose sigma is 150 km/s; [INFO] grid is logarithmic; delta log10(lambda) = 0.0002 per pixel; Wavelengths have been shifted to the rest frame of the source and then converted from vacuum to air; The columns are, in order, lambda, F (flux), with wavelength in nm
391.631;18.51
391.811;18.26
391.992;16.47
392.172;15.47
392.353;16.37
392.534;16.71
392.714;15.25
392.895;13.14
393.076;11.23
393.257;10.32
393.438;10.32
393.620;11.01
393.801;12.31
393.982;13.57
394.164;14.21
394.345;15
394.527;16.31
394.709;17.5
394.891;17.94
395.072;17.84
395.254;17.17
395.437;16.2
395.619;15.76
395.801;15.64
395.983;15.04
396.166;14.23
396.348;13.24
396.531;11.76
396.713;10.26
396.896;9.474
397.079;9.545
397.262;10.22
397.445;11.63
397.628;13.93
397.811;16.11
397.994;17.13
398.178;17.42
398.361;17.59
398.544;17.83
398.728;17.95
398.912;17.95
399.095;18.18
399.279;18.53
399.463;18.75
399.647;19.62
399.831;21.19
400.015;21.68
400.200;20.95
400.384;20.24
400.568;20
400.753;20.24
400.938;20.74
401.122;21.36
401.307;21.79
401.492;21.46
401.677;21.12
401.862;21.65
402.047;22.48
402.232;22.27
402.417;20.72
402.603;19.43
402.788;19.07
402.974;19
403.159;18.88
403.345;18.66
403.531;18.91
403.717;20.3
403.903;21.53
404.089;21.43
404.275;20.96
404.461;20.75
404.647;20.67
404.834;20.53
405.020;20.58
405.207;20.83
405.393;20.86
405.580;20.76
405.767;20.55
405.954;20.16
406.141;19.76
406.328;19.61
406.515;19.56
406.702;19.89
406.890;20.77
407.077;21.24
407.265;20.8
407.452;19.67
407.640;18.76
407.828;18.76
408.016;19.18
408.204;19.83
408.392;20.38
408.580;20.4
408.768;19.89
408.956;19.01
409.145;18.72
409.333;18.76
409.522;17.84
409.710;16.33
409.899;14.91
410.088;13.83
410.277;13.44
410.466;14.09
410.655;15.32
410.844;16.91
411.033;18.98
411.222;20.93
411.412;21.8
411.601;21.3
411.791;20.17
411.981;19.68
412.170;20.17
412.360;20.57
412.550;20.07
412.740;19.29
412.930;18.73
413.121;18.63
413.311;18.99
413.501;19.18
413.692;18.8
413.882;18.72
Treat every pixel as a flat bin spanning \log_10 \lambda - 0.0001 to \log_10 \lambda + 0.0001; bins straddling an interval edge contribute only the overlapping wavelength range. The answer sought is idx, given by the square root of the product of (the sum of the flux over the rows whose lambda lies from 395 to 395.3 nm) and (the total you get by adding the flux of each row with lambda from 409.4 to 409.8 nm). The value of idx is 35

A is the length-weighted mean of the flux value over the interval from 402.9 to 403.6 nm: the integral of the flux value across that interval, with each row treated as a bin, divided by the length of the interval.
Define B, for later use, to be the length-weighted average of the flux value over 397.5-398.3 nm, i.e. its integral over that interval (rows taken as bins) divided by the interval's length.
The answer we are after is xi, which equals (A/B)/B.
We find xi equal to 0.074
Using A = 18.9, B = 16.0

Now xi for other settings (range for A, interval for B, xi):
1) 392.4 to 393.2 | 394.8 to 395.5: 0.047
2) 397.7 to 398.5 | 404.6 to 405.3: 0.040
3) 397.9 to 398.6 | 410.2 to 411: 0.075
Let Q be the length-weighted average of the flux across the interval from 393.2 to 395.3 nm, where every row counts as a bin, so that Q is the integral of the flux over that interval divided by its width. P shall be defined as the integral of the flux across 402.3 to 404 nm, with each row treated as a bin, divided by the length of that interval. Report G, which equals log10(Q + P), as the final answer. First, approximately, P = 20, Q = 14.5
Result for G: 1.53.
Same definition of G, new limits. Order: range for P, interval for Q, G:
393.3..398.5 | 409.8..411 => 1.47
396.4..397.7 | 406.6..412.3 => 1.47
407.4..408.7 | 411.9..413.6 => 1.59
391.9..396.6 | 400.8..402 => 1.56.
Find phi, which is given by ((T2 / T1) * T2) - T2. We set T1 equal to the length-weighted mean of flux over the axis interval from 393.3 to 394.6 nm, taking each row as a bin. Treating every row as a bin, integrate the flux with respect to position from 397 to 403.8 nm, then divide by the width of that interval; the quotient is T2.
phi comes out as 8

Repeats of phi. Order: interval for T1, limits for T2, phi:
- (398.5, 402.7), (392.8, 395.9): -4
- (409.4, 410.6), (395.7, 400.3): 1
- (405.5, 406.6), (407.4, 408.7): 0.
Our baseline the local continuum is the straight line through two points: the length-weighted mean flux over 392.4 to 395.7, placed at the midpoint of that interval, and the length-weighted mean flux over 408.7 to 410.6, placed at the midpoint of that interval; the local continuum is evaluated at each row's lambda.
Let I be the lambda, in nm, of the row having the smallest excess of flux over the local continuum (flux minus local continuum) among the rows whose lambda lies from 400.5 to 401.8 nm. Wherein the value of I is 400.568 nm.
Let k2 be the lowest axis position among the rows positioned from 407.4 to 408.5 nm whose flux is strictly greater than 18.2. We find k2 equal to 407.452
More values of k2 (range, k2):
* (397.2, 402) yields 399.279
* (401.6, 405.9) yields 401.677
